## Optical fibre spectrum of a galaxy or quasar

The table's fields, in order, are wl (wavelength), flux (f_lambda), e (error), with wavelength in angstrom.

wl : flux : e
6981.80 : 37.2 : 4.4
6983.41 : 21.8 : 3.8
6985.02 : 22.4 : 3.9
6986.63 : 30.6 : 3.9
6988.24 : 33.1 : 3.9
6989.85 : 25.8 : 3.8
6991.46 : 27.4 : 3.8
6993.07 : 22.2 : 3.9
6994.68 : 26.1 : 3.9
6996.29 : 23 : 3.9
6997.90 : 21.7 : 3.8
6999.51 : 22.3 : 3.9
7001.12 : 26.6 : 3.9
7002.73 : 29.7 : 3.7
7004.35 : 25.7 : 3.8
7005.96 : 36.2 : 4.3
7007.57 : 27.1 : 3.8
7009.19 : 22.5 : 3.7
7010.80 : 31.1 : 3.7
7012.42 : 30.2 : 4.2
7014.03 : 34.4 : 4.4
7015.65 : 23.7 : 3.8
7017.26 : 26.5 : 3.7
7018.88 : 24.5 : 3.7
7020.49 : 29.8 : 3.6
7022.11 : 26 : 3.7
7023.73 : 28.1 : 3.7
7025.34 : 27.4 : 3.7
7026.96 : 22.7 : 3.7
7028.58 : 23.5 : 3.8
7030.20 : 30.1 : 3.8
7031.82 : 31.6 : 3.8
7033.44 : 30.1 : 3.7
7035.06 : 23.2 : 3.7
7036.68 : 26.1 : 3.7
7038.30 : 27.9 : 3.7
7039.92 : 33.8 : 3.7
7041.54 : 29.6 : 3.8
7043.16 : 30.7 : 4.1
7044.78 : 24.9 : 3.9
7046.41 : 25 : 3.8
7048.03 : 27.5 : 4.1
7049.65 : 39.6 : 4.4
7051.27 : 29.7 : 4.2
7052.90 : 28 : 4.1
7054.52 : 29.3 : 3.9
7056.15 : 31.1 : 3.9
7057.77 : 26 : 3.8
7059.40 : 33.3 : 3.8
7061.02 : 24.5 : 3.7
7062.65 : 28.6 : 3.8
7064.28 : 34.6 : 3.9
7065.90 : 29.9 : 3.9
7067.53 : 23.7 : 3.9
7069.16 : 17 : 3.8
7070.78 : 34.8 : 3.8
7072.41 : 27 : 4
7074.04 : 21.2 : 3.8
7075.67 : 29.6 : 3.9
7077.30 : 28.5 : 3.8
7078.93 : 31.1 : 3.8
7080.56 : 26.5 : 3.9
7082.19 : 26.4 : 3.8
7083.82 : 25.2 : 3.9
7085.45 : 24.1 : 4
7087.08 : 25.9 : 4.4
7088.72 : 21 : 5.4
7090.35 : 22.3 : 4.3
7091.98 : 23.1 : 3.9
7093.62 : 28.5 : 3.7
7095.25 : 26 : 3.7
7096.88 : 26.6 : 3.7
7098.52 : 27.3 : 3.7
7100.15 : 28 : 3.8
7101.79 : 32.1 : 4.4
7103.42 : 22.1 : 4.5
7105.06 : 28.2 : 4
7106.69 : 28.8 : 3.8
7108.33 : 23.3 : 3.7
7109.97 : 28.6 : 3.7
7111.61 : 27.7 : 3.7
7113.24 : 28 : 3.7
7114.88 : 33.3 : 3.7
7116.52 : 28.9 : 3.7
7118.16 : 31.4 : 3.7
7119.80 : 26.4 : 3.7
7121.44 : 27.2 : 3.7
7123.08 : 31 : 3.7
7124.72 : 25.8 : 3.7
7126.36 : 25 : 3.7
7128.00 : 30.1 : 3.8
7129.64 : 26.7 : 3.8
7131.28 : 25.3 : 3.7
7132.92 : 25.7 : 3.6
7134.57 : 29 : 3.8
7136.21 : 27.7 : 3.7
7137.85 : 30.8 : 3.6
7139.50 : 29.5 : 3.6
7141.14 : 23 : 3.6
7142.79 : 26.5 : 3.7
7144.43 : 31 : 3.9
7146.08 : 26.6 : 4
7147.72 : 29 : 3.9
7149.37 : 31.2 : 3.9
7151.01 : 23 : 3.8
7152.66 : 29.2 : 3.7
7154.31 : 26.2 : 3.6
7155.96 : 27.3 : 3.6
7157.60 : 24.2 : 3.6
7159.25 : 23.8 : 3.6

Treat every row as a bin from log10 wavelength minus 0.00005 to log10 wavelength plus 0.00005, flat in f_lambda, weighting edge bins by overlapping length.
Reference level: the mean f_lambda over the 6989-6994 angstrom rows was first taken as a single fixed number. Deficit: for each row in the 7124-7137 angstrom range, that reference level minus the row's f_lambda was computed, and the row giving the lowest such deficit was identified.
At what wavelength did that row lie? 7128.00 angstrom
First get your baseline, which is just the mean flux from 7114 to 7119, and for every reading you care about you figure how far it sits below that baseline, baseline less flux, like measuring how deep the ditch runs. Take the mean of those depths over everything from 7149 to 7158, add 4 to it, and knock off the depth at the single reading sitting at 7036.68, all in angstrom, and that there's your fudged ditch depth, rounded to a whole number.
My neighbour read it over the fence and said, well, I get 3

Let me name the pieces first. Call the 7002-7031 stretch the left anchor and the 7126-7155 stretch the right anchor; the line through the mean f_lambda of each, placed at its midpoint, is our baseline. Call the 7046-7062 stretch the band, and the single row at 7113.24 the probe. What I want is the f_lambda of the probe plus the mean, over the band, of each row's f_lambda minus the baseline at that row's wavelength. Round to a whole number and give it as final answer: 30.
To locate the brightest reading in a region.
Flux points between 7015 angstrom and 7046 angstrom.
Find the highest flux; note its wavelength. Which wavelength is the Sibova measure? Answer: 7039.92 angstrom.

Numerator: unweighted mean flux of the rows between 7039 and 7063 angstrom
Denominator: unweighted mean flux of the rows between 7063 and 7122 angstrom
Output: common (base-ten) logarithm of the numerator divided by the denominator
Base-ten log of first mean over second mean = 0.037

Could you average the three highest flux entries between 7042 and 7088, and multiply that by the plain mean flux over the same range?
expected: 1017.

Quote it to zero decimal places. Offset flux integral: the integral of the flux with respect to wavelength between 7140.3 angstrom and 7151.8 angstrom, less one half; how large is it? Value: 313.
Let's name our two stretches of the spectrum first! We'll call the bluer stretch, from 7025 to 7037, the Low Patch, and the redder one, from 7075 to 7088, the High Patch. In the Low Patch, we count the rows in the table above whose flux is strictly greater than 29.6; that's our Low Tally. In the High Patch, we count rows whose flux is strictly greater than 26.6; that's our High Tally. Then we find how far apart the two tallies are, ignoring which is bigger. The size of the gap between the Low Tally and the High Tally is 0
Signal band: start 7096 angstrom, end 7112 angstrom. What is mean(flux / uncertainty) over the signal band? 7.0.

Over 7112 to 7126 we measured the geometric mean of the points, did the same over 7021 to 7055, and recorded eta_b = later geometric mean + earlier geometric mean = 57.0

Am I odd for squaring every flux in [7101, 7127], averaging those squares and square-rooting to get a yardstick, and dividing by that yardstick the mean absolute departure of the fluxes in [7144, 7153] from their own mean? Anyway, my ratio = 0.084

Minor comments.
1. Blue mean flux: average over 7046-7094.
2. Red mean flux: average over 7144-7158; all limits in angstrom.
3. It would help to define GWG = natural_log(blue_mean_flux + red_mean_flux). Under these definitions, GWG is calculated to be 4.007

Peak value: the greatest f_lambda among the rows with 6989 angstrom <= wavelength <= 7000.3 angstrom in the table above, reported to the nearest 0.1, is 27.4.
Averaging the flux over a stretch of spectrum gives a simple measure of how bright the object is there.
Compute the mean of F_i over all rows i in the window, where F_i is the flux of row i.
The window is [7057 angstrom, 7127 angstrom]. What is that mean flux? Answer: 27.2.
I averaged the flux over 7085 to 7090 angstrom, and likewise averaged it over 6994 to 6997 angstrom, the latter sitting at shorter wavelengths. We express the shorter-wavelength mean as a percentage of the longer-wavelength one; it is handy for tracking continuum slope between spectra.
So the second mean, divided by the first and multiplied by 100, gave 104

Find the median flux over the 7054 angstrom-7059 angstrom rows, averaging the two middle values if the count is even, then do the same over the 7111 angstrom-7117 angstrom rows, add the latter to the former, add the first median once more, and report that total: 87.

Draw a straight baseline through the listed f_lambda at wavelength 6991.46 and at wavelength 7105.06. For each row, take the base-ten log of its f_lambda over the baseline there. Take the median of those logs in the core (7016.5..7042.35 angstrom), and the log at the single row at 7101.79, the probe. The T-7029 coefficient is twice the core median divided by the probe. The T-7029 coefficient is 0.0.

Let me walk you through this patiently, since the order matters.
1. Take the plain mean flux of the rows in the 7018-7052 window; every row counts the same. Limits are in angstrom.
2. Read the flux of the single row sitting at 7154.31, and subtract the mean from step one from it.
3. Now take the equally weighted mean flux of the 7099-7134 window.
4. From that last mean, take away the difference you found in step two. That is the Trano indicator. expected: 29.8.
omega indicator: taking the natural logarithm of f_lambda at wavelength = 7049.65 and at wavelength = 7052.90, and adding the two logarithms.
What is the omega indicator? 7.01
